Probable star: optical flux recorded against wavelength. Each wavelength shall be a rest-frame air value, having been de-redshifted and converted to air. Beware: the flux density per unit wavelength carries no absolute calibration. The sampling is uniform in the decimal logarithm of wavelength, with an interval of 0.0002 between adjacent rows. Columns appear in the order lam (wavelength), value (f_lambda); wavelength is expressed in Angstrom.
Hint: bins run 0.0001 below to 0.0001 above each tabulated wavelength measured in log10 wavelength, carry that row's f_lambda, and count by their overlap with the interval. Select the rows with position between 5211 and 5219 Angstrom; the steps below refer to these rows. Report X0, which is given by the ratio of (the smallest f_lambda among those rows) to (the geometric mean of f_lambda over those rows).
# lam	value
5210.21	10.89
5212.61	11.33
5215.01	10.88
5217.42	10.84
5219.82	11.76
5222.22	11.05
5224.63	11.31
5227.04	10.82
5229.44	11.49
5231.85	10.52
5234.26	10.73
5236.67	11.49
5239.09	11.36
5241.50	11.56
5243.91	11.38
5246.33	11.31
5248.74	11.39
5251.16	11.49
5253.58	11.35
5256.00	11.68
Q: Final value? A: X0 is 0.98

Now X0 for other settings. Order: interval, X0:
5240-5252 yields 0.99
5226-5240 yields 0.95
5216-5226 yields 0.96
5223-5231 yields 0.97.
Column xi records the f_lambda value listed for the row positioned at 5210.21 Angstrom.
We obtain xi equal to 10.89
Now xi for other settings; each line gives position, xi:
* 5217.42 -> 10.84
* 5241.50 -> 11.56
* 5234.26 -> 10.73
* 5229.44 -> 11.49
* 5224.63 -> 11.31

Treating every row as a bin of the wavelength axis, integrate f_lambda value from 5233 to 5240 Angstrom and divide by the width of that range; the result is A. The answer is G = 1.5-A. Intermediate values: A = 11.2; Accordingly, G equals -9.67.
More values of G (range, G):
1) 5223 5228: -9.56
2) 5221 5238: -9.56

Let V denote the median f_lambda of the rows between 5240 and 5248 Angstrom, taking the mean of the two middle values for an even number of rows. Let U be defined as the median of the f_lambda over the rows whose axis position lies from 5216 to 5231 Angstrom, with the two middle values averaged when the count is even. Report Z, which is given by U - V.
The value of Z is -0.2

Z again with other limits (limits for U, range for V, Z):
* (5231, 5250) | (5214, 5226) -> 0.3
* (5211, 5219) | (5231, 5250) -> -0.5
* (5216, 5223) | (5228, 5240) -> -0.3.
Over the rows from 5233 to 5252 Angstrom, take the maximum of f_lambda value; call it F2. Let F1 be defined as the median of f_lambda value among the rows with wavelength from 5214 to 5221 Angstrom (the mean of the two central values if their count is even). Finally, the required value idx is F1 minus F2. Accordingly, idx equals -0.680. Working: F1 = 10.9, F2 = 11.56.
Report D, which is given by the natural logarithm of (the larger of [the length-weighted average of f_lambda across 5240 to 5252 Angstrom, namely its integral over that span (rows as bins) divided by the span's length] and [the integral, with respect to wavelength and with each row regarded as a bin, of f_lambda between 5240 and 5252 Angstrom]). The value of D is 4.92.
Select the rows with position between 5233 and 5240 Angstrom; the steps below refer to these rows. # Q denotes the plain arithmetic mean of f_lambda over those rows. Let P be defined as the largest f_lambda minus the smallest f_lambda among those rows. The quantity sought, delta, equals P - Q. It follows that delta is -10.4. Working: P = 0.76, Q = 11.2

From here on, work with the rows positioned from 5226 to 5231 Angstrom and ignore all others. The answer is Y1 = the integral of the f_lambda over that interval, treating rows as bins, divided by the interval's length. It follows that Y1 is 11.1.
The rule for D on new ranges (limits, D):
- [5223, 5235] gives 4.88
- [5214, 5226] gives 4.90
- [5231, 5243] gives 4.90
